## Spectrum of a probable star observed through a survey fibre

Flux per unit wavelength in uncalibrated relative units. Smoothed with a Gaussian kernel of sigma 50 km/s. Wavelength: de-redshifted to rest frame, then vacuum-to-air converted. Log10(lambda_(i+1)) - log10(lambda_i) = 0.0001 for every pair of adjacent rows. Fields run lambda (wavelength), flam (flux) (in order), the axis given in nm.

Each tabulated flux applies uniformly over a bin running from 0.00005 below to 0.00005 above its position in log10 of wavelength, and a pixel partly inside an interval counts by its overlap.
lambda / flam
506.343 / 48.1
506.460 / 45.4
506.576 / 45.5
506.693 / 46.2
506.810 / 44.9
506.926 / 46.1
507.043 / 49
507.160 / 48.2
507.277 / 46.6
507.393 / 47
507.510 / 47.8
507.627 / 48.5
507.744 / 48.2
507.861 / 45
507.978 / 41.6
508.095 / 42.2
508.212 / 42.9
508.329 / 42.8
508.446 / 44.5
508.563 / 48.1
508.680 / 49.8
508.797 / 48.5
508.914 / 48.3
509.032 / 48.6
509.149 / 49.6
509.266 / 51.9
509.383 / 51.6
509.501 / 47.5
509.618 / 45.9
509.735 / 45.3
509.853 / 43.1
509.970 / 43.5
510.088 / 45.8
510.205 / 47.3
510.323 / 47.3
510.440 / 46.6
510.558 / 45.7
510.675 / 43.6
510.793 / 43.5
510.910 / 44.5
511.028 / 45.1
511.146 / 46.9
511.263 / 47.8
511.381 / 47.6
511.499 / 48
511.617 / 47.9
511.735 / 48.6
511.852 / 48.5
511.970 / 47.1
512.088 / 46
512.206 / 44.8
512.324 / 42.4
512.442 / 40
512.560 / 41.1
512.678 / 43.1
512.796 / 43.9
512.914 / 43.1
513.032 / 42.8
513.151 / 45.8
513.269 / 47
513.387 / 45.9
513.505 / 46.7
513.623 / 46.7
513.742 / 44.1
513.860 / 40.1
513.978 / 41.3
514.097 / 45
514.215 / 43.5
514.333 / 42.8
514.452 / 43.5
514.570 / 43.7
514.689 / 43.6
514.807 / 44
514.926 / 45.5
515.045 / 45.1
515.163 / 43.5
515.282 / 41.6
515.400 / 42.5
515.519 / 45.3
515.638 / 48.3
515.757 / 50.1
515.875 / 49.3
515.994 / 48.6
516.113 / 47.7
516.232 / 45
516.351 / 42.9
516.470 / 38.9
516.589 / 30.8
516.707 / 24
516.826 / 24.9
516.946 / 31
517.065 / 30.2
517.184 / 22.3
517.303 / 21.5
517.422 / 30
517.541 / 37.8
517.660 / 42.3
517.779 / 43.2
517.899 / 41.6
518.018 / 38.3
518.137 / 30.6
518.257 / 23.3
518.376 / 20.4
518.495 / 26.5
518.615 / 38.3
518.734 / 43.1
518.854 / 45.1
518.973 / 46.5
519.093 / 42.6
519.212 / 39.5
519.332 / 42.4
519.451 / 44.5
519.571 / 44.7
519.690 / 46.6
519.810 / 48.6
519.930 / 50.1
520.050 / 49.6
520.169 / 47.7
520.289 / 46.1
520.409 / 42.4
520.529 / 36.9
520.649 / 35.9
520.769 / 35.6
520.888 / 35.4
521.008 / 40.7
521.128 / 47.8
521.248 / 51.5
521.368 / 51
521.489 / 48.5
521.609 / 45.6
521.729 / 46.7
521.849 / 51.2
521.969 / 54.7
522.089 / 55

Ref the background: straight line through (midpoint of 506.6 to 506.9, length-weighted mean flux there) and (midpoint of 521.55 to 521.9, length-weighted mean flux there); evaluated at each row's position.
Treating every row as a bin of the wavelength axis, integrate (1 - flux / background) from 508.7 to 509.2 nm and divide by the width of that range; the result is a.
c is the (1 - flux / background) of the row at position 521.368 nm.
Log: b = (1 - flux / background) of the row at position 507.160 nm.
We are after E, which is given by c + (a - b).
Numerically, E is -0.08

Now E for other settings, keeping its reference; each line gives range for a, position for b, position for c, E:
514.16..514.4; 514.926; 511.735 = 0.00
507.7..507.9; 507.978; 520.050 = -0.15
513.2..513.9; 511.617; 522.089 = -0.09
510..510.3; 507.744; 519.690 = 0.07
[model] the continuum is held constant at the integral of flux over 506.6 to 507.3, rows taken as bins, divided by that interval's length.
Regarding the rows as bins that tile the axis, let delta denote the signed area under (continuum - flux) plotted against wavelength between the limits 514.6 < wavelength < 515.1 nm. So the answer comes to 1.1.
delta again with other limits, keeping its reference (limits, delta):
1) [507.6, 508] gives 0.3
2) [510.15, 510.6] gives 0.0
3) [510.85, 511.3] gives 0.3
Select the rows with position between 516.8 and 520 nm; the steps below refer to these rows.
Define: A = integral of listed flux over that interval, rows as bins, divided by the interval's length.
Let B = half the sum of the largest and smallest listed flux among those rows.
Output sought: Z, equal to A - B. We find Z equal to 1.8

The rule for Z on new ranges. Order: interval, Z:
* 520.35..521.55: -0.9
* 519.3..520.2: 0.7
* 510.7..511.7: 0.6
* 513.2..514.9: 0.6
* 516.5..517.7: -2.4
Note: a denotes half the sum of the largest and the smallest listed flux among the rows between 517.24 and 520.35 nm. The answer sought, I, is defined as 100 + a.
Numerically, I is 135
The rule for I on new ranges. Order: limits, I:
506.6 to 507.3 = 147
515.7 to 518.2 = 136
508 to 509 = 146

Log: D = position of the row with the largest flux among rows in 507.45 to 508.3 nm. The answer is 507.627 nm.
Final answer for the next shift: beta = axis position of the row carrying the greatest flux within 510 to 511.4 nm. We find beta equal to 511.263 nm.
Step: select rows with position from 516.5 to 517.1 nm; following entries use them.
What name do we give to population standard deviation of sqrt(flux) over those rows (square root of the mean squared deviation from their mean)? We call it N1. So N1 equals 0.29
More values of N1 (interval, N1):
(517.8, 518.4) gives 0.75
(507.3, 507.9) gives 0.09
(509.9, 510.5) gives 0.10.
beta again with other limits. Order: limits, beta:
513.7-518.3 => 515.757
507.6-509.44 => 509.266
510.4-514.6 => 511.735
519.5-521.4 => 521.248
